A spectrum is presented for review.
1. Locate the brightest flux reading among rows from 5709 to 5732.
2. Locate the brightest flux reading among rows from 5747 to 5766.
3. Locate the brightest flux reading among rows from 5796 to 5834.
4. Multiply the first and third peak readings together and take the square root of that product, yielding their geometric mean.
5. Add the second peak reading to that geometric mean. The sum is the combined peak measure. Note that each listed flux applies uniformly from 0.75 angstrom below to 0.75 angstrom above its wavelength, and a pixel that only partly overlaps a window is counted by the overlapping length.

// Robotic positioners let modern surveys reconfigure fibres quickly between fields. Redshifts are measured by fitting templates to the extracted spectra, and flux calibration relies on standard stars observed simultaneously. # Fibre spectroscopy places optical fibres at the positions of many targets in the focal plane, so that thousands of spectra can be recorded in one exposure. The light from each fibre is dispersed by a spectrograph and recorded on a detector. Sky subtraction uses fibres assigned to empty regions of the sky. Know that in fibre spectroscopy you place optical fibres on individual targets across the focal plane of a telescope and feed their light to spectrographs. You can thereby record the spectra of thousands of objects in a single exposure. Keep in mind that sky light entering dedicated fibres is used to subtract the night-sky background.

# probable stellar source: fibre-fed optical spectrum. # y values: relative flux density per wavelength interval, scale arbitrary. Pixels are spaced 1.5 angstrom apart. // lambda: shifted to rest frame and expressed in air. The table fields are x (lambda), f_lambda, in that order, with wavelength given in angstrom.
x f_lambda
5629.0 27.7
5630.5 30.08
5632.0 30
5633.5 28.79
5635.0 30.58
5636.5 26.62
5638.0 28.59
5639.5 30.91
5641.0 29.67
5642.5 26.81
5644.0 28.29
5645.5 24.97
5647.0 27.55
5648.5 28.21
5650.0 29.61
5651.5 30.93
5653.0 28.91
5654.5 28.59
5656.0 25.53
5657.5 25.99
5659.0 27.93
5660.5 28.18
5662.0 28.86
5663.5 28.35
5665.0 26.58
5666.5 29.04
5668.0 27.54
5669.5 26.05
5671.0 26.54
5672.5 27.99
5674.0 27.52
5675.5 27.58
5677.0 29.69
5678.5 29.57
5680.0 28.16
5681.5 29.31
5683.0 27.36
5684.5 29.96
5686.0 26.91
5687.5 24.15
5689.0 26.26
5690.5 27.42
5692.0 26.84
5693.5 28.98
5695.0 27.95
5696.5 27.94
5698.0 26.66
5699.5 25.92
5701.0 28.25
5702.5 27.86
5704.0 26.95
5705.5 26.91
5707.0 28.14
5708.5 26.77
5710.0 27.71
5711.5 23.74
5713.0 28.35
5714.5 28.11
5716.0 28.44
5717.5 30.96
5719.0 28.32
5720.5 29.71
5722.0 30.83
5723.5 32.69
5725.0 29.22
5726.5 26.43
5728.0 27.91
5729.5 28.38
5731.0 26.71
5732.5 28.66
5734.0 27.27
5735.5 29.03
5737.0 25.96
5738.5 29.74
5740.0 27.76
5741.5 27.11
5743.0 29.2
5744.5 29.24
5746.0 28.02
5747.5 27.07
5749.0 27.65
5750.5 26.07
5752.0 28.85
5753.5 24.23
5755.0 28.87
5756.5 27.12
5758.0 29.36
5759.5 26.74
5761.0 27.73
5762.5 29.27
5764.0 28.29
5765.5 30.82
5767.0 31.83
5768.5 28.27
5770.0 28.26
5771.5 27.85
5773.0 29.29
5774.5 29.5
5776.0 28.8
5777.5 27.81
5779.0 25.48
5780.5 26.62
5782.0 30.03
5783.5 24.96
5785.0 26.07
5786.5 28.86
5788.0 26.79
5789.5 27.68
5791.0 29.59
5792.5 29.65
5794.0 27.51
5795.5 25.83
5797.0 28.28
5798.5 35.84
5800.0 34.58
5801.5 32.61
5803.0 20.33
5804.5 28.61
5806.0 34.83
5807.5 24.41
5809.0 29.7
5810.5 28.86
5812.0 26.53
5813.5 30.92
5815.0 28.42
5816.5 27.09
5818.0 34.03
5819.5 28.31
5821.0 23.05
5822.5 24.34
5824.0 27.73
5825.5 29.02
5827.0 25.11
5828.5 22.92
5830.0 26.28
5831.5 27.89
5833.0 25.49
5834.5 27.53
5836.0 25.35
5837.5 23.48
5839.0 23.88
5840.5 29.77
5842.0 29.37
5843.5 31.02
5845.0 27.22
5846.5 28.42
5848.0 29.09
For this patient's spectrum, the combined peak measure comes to 65.0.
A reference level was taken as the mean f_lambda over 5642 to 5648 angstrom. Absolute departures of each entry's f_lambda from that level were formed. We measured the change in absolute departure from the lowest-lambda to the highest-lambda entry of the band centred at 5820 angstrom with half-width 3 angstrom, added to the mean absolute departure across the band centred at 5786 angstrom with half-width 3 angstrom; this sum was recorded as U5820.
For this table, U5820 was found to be -3.3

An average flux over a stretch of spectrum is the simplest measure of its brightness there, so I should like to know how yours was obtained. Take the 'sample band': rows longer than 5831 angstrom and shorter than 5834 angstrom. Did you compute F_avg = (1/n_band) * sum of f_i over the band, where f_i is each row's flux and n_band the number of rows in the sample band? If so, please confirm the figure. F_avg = 26.7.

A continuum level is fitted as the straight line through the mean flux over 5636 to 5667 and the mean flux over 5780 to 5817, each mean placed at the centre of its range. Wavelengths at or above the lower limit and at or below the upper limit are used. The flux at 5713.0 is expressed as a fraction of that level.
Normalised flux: 1.00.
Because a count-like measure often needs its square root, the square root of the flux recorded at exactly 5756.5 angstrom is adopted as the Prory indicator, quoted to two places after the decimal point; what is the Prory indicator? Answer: 5.21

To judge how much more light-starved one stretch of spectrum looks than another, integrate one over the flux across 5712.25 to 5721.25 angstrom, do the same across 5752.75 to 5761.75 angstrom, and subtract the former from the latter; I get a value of 0.020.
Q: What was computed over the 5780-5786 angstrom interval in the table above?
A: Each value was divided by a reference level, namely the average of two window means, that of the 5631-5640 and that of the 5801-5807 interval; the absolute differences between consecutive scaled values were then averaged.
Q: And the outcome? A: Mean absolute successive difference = 0.11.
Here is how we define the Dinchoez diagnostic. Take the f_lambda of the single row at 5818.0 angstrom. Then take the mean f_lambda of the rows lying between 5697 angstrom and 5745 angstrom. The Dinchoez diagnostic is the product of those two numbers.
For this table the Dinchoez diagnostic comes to 956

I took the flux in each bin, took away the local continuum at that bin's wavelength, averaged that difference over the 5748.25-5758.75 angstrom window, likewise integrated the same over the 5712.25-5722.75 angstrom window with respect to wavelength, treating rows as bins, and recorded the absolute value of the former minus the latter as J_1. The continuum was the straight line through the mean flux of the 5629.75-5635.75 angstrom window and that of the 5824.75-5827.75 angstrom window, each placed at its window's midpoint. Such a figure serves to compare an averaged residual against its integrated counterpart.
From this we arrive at 7.1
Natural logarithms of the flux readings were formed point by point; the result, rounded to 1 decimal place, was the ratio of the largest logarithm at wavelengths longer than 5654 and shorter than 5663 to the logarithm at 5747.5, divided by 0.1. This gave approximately 10.2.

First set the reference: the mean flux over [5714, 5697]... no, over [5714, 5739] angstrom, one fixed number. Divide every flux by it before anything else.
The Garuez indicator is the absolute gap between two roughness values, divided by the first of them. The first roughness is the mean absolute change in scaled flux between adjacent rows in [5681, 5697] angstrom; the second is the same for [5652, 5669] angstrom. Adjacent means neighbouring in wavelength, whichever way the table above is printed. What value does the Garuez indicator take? 0.26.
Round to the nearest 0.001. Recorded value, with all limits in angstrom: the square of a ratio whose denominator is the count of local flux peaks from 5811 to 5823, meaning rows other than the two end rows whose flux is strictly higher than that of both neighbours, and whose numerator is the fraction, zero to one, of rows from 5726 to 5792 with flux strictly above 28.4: 0.037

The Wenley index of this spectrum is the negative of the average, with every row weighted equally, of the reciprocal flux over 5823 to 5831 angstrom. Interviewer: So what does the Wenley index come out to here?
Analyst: -0.0384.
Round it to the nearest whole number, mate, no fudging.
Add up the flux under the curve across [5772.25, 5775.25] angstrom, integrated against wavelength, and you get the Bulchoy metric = 88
